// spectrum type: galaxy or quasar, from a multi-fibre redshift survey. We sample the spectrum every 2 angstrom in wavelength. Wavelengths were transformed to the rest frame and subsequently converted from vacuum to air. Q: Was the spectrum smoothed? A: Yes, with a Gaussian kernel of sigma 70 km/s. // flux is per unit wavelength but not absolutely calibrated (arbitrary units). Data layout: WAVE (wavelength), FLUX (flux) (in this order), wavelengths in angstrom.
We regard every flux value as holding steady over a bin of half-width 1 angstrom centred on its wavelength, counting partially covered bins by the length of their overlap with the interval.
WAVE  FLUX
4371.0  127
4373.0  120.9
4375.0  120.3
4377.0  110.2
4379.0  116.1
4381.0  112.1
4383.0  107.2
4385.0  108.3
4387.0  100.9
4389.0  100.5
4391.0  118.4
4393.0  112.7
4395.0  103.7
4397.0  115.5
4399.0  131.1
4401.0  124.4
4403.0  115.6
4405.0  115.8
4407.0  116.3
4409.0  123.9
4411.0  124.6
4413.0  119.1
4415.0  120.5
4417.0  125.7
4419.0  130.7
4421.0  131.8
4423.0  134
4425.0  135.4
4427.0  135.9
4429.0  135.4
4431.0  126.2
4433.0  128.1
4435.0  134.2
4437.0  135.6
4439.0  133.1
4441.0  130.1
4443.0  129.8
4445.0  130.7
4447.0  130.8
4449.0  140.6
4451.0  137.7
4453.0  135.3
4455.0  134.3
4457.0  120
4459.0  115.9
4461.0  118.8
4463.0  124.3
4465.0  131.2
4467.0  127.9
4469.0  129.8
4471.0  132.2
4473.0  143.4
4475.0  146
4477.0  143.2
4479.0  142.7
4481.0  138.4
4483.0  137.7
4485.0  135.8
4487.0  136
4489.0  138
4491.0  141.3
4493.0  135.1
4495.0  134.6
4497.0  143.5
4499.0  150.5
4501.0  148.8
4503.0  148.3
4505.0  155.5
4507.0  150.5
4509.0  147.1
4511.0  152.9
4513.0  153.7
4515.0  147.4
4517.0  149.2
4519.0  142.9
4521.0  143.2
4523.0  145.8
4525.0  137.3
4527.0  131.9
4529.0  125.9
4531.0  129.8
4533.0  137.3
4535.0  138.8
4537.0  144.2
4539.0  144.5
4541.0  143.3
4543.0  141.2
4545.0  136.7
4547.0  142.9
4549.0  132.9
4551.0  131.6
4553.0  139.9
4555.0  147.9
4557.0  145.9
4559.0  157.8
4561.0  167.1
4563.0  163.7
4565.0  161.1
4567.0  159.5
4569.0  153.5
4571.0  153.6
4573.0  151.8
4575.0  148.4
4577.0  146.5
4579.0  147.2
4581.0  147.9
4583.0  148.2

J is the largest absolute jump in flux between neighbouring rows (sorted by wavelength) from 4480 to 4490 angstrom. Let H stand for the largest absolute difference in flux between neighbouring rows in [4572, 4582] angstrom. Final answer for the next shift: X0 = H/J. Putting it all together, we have 1.7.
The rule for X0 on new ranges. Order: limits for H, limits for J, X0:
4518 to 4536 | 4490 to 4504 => 1.0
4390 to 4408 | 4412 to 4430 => 3.0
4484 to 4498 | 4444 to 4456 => 0.9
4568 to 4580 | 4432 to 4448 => 0.6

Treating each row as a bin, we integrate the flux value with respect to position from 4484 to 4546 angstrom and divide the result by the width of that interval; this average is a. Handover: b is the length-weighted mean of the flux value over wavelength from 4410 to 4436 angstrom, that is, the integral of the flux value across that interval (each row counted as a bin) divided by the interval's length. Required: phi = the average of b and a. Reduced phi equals 136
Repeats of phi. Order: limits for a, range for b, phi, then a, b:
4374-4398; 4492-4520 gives 129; 110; 147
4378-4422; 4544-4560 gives 129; 117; 142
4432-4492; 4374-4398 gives 122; 133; 110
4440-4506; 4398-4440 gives 132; 136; 127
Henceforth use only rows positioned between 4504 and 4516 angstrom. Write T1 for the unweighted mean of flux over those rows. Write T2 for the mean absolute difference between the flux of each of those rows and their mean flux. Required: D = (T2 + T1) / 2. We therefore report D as 77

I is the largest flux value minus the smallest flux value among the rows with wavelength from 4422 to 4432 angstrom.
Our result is 10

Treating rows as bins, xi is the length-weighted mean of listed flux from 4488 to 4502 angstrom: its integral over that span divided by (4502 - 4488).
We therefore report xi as 142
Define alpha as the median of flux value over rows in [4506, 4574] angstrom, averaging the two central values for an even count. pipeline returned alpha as 145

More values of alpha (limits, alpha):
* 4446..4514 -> 138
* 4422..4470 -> 131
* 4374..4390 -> 109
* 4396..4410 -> 116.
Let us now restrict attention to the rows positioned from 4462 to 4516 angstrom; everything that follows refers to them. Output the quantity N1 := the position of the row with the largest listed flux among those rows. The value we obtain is 4505.0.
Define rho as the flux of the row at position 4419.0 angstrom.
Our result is 130.7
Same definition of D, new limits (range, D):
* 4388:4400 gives 61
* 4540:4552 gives 71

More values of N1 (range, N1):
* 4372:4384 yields 4373.0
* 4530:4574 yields 4561.0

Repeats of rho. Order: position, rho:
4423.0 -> 134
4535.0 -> 138.8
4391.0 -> 118.4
